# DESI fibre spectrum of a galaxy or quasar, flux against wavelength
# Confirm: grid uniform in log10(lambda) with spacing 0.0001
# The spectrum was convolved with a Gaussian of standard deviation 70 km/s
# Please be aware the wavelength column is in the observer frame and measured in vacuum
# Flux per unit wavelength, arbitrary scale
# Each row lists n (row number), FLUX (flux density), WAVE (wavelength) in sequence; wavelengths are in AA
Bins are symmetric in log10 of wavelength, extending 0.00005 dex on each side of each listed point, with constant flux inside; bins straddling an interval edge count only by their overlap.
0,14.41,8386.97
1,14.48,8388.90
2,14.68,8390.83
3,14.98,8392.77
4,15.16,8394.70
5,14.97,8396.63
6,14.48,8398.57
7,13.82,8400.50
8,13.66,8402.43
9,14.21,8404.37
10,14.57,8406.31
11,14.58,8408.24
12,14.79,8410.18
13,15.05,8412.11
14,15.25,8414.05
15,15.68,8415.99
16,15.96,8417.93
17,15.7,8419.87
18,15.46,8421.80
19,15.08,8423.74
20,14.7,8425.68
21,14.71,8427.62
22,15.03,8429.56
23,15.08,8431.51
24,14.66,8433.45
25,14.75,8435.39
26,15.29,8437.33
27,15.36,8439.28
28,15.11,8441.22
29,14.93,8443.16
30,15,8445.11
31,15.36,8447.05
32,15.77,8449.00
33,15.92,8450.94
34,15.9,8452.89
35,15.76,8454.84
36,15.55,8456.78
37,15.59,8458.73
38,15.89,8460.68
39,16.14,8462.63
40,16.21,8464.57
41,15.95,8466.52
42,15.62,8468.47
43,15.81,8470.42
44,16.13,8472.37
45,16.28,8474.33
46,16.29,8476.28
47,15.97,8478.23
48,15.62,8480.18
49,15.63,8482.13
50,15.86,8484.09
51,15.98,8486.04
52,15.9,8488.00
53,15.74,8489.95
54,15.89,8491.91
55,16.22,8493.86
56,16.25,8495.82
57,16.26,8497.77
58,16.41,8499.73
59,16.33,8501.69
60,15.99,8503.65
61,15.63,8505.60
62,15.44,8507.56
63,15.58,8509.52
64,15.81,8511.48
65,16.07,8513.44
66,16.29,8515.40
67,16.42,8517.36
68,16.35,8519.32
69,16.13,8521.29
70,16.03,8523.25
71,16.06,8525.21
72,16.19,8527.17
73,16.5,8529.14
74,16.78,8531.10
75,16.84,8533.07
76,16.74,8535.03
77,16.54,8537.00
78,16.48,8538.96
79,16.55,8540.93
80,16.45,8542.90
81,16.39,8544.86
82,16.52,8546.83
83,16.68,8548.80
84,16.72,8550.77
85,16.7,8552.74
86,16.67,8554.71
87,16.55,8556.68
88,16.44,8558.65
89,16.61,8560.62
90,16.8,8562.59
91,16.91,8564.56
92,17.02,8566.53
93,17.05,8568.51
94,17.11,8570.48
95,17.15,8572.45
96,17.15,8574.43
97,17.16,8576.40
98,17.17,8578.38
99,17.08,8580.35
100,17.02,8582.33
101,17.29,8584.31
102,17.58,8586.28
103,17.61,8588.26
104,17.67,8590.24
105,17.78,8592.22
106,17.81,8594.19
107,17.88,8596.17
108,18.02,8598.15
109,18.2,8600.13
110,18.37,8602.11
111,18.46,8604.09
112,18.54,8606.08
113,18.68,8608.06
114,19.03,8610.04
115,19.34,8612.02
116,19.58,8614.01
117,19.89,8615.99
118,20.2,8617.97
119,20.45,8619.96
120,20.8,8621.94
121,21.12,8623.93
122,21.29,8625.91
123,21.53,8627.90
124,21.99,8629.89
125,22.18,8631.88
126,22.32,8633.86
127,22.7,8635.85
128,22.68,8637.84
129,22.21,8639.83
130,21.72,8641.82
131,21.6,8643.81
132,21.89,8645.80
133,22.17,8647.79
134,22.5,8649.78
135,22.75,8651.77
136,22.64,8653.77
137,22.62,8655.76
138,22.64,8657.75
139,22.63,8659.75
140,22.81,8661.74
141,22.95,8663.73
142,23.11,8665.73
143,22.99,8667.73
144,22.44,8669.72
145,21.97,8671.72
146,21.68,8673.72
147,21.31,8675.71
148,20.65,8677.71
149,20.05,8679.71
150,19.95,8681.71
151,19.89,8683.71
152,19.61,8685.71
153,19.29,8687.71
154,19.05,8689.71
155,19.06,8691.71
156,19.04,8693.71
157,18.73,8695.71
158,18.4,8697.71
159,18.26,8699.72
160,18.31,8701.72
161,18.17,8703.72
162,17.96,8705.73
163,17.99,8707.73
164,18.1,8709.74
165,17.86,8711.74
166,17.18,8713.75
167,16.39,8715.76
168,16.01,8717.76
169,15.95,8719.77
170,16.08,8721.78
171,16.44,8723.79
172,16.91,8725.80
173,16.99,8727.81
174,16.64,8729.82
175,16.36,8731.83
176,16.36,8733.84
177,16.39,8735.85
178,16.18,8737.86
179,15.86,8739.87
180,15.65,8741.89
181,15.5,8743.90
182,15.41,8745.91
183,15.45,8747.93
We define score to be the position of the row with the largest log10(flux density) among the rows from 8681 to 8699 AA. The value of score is 8681.71 AA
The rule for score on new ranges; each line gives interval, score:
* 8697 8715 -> 8697.71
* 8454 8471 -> 8464.57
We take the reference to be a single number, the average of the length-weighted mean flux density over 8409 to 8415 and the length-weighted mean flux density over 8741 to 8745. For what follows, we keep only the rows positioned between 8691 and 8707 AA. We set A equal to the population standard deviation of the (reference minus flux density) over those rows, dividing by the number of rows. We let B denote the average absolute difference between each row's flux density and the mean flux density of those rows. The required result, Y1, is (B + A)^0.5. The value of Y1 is 0.85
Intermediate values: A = 0.38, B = 0.34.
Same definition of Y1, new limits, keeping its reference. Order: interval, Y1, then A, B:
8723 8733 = 0.69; 0.25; 0.23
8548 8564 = 0.43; 0.10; 0.08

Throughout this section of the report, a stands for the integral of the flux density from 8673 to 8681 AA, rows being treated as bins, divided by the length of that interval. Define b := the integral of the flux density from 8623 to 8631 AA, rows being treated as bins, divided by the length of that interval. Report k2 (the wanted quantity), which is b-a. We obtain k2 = 0.6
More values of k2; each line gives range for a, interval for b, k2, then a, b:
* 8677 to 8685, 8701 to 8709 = -2.0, 20.1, 18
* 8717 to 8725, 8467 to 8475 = -0.2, 16.1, 16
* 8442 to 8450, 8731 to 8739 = 1.1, 15.3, 16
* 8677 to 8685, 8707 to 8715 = -2.4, 20.1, 18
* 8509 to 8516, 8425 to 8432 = -1.1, 15.9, 15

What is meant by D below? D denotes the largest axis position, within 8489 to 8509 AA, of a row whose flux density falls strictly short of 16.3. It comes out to 8507.56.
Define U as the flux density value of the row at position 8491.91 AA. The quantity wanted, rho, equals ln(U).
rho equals 2.77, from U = 15.89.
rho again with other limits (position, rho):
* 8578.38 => 2.84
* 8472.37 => 2.78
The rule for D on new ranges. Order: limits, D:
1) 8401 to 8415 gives 8414.05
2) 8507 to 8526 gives 8525.21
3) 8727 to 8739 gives 8737.86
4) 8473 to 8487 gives 8486.04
